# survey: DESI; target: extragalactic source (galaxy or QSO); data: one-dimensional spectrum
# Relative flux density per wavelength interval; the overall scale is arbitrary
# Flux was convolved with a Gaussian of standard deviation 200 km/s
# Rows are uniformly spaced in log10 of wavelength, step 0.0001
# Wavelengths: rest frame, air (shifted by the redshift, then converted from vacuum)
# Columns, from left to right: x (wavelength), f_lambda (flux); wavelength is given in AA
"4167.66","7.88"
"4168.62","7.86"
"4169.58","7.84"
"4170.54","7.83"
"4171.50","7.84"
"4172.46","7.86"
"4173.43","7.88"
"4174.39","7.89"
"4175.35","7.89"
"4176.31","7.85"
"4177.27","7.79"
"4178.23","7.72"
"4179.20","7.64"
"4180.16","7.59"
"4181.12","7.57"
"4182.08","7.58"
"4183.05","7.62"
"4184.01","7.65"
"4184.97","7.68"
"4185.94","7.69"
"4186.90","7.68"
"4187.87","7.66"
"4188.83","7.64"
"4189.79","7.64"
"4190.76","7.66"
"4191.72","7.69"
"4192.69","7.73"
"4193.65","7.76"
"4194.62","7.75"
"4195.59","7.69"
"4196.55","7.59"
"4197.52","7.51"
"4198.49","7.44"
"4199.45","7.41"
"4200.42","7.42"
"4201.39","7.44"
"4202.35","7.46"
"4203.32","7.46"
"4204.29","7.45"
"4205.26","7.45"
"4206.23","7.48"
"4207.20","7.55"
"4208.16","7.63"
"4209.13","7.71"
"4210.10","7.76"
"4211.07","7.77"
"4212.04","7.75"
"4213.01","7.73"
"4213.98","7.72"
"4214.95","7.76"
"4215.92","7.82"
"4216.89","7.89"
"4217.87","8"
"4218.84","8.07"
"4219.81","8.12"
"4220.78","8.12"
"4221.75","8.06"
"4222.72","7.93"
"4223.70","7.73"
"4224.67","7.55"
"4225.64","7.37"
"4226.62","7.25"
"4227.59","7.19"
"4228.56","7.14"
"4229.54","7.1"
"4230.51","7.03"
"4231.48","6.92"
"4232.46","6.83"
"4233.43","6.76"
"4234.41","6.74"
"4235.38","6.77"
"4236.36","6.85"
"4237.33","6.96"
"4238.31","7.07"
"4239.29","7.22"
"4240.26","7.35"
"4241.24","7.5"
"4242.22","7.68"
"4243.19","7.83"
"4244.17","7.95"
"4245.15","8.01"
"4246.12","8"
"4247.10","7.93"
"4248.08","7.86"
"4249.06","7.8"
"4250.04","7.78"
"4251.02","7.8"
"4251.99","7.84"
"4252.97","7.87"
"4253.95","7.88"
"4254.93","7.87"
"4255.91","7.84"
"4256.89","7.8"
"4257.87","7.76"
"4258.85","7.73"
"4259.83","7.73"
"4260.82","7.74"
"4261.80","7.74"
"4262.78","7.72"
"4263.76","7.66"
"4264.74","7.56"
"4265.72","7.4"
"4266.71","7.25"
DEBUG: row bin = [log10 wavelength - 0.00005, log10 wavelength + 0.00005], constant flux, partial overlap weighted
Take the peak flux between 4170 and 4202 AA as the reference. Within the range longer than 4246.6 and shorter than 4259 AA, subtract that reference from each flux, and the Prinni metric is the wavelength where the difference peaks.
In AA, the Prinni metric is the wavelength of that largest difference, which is 4247.10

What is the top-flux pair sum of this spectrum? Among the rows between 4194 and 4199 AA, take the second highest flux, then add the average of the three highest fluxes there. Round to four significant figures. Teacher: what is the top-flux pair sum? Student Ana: 15.37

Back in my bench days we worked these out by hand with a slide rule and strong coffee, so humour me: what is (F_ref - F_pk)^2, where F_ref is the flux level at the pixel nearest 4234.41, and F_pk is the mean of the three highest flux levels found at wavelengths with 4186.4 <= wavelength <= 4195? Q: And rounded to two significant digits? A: 1.0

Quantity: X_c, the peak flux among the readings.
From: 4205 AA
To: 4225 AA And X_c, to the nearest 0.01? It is 8.12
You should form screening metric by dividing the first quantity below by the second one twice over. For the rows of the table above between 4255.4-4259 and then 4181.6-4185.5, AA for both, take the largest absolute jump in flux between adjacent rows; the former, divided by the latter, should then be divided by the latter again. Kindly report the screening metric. 25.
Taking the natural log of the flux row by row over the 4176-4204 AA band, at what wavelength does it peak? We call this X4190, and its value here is 4176.31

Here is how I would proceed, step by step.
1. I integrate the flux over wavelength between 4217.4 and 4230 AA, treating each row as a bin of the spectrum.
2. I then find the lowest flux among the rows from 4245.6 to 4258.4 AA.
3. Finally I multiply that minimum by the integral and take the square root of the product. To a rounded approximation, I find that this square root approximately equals 27.4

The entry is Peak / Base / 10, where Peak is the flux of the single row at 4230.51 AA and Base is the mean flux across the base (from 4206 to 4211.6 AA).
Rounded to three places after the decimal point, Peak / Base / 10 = 0.092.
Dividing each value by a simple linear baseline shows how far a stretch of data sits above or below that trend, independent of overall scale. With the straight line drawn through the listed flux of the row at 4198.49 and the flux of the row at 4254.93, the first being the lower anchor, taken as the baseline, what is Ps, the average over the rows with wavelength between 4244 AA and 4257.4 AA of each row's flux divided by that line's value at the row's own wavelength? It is 1.00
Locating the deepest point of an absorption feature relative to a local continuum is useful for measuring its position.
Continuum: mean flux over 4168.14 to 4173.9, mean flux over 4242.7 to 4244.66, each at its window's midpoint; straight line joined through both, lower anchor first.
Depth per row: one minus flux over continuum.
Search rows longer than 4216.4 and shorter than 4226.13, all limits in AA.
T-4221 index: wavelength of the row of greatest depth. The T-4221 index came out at 4225.64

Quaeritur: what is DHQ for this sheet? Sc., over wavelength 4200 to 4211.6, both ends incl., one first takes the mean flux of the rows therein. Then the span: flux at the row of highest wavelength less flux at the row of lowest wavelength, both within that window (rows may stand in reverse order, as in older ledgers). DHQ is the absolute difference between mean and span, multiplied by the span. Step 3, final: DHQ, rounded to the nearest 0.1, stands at 2.5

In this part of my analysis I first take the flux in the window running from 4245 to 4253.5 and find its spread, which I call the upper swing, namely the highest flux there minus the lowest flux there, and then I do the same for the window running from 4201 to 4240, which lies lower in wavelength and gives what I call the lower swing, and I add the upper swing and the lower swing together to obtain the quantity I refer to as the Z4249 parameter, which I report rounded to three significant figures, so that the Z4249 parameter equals 1.61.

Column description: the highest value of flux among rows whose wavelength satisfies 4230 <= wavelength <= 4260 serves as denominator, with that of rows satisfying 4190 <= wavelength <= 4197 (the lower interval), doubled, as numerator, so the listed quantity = 1.94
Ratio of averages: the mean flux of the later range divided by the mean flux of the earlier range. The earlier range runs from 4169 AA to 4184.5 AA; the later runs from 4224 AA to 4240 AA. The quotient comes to 0.91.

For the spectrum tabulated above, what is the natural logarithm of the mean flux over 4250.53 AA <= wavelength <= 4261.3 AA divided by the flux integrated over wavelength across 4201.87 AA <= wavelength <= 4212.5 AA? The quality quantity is -2.34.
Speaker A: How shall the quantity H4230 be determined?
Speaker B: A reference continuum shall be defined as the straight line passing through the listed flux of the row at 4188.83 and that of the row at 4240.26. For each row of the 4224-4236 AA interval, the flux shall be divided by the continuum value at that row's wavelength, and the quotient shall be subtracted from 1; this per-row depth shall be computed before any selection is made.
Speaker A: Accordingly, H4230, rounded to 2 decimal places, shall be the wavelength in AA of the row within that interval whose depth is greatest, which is 4234.41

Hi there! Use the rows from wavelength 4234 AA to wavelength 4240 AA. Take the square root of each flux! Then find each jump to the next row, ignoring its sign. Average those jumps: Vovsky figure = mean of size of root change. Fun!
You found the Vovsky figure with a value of 0.018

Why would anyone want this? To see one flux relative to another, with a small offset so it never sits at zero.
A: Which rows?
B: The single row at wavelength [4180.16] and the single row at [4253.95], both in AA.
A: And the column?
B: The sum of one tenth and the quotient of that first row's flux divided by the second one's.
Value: 1.06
